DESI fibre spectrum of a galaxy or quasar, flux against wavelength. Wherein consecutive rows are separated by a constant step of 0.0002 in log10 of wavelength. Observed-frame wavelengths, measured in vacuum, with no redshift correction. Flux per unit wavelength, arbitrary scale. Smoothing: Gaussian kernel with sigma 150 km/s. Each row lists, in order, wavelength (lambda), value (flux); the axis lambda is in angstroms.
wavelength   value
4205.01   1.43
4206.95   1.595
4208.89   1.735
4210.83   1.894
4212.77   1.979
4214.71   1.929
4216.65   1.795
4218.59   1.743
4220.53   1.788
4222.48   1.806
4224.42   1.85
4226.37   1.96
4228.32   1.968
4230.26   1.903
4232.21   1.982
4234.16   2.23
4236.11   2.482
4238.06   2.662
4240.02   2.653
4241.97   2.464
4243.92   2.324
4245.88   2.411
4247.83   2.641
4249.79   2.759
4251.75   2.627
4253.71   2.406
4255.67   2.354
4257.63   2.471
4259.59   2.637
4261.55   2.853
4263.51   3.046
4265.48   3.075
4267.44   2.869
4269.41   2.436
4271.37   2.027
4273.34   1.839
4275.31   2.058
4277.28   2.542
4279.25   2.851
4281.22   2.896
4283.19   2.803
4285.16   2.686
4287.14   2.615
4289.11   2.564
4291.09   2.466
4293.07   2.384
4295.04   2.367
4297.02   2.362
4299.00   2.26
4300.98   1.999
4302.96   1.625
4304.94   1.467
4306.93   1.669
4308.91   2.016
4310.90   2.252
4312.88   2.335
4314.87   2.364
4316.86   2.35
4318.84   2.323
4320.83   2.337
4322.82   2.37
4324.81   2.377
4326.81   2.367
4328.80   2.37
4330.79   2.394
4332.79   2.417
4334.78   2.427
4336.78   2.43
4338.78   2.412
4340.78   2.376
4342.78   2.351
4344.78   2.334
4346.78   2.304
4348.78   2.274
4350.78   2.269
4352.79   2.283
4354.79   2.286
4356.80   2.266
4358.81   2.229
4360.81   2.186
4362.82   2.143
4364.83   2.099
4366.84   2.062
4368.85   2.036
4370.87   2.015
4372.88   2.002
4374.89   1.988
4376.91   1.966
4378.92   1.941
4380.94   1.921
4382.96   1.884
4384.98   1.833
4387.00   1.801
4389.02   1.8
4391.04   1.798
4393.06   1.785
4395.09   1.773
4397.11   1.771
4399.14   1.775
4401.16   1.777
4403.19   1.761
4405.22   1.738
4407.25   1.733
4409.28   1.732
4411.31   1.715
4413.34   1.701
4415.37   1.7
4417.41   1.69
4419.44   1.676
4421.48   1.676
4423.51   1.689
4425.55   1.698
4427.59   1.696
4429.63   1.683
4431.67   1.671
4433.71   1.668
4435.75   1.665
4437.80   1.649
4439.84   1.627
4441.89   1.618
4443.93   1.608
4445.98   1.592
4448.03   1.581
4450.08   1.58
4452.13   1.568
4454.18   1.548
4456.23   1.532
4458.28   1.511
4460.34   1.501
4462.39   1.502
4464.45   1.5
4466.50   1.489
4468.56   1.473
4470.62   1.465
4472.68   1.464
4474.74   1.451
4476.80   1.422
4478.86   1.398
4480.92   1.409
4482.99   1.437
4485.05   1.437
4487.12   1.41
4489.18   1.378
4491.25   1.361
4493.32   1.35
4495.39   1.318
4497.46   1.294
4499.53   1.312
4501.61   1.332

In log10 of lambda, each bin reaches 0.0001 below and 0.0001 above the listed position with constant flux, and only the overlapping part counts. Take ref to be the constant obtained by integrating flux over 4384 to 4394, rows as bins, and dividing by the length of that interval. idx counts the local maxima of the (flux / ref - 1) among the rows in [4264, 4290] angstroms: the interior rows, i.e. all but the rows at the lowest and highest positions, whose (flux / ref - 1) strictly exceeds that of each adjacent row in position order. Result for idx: 1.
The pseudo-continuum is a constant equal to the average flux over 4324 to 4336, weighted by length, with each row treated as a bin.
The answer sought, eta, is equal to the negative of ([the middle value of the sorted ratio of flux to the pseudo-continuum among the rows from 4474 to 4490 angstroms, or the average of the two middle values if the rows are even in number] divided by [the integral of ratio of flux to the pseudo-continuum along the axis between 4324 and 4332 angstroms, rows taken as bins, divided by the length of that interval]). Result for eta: -0.60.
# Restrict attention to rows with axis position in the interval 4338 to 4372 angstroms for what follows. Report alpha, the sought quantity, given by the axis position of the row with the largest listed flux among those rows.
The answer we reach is 4338.78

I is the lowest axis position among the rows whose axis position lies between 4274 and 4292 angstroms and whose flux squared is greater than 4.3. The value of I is 4277.28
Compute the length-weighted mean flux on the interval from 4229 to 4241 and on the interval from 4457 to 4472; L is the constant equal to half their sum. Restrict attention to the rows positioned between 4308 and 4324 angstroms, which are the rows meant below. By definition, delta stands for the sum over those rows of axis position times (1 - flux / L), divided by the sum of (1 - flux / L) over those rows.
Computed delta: 4316.8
